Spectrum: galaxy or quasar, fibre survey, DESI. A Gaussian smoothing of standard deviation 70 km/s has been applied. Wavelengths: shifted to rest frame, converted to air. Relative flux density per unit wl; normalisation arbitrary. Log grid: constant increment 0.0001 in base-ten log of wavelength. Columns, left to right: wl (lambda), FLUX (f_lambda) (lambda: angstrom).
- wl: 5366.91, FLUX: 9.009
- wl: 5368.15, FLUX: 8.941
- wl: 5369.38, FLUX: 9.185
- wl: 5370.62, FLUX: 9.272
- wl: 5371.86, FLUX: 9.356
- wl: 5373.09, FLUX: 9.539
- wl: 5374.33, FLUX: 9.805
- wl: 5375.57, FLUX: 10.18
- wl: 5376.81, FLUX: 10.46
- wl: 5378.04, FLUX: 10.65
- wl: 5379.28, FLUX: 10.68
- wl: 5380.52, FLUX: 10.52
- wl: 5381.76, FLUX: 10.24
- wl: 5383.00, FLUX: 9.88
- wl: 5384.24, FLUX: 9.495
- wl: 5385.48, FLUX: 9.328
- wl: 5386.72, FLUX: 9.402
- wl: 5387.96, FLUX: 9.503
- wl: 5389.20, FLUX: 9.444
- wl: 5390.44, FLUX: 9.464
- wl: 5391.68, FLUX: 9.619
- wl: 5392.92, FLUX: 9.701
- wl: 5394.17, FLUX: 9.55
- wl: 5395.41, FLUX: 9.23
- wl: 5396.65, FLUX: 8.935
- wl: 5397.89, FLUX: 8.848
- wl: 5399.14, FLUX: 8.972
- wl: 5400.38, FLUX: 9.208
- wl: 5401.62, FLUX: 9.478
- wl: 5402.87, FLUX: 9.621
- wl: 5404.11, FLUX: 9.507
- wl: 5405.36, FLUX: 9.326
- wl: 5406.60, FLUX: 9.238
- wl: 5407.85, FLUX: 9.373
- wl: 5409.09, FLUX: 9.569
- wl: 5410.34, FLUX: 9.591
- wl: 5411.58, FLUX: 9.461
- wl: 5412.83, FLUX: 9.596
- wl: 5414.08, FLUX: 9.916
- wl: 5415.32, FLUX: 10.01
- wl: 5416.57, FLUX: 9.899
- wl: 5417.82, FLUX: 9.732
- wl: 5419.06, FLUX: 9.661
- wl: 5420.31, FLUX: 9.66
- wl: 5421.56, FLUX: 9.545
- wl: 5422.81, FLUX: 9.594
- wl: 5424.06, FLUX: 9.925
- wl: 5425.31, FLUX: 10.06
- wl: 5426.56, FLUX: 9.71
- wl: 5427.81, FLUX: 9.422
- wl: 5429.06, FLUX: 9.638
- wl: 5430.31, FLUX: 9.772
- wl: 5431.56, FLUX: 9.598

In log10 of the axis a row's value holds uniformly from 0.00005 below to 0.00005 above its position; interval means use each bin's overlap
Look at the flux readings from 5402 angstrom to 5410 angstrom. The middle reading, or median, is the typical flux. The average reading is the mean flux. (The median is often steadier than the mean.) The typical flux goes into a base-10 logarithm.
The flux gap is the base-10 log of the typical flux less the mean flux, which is -8.46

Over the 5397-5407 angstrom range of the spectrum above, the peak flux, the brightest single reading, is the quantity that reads 9.621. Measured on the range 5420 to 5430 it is 10.06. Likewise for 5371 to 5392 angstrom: 10.68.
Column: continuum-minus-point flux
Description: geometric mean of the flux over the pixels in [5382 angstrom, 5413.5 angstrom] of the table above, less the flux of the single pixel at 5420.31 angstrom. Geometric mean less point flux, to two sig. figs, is -0.25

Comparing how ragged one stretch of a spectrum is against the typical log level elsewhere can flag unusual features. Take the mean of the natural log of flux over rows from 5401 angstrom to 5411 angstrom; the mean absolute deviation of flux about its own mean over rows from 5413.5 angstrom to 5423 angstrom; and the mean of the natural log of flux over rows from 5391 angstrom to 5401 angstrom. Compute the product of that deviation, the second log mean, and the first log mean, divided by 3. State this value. 0.237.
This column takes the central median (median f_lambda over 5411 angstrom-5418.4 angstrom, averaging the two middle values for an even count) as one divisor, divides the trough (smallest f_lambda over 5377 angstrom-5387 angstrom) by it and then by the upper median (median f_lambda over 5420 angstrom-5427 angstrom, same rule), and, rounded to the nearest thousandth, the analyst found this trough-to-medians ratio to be 0.098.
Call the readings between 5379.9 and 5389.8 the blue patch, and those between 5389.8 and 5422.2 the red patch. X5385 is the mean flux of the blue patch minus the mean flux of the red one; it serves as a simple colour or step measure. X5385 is 0.24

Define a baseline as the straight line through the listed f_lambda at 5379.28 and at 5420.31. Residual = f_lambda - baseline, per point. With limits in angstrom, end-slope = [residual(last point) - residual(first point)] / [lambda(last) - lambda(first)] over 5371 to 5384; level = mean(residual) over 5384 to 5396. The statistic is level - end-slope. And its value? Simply -1.0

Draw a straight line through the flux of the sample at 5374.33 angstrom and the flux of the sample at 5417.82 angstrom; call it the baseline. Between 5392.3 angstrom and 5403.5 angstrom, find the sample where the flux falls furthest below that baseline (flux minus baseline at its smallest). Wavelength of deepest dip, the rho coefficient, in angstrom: 5397.89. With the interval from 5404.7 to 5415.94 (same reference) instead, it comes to 5406.60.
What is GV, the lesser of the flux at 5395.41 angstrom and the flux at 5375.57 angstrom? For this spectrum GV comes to 9.2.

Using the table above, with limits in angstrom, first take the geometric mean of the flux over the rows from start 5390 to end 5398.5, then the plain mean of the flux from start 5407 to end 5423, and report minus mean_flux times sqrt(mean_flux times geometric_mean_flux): -91.7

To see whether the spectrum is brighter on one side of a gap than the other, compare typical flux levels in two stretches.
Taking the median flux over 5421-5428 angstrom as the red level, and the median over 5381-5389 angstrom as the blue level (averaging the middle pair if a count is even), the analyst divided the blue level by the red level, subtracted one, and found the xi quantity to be -0.016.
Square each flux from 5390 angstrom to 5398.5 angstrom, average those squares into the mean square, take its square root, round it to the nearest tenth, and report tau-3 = 9.3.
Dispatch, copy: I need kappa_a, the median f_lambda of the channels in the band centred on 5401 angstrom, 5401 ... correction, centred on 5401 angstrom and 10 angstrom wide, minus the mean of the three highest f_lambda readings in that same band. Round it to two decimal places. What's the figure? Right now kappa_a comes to -0.27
